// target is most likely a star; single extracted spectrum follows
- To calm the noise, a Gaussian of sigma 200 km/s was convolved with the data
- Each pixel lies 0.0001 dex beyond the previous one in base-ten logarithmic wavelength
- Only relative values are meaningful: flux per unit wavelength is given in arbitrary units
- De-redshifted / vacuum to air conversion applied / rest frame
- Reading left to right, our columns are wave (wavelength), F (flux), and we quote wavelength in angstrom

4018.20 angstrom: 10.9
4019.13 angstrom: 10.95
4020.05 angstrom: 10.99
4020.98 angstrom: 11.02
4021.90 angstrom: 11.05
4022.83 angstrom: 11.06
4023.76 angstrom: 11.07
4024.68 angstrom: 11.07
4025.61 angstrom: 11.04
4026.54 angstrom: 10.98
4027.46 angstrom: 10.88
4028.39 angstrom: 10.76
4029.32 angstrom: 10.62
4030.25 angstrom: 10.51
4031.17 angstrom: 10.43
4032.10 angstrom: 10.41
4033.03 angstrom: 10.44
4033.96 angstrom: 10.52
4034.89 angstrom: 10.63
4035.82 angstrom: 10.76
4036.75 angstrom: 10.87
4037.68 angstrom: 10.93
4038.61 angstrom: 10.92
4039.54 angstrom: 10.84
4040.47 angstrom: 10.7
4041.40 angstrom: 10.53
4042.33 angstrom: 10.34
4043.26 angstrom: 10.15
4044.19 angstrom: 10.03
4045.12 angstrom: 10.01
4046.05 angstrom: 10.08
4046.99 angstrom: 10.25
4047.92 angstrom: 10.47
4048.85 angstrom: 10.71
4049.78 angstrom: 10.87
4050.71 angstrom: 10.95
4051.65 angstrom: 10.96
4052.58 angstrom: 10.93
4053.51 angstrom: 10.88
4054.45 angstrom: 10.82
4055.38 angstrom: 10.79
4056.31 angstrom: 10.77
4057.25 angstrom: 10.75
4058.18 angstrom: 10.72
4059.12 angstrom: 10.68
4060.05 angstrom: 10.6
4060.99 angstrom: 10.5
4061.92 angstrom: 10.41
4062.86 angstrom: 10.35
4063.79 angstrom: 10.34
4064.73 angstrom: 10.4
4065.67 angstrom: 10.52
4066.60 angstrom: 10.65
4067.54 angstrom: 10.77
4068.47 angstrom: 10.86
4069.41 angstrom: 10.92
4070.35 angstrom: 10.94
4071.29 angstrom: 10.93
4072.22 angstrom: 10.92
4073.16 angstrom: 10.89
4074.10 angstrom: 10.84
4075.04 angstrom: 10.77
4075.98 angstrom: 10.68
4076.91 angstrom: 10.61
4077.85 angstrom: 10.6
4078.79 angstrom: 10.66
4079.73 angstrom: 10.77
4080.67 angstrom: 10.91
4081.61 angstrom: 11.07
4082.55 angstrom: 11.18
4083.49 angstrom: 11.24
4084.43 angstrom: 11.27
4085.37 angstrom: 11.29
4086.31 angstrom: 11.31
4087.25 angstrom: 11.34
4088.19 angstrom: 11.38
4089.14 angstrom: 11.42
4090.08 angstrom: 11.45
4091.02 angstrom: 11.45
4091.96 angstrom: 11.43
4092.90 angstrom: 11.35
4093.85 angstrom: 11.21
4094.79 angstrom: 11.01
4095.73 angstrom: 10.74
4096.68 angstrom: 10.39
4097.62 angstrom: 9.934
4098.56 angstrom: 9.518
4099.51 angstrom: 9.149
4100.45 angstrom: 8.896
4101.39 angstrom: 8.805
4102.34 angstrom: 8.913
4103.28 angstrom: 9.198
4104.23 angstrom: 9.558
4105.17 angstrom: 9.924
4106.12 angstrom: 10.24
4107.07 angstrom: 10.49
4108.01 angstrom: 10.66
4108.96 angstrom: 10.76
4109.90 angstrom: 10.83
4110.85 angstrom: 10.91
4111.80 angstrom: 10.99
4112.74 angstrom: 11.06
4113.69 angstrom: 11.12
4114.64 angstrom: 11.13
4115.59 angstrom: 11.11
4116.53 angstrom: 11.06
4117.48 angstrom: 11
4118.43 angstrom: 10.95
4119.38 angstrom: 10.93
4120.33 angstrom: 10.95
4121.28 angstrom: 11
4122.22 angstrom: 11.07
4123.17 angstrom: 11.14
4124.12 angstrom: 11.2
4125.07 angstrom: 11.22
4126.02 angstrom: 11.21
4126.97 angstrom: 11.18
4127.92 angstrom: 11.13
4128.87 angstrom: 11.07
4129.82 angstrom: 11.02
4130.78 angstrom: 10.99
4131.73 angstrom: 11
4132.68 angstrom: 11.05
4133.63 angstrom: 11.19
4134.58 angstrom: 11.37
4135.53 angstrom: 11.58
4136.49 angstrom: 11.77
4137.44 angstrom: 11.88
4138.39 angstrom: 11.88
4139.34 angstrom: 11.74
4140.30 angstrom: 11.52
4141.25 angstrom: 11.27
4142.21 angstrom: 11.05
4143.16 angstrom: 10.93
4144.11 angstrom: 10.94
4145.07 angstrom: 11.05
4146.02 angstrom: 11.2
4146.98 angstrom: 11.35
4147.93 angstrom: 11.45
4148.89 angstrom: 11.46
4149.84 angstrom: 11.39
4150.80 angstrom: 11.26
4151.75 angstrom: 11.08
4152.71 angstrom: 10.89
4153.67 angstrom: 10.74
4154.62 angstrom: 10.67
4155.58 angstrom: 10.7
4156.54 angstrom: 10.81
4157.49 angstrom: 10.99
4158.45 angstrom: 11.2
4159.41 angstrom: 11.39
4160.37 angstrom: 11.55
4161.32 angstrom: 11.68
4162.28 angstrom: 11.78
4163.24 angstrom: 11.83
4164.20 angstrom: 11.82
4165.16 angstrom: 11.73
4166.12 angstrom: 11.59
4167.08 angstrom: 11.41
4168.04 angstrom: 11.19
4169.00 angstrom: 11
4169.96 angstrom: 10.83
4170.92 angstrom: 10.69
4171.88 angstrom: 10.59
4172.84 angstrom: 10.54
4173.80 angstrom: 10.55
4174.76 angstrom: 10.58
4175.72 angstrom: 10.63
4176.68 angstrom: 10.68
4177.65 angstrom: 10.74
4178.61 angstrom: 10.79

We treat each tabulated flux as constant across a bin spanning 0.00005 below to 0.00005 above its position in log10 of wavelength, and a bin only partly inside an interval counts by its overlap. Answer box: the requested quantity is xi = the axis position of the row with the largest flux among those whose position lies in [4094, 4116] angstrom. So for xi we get 4114.64 angstrom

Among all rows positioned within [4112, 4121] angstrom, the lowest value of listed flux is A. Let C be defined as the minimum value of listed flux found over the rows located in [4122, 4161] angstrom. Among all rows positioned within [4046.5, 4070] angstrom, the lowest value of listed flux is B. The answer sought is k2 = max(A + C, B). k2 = 21.6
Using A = 10.93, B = 10.25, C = 10.67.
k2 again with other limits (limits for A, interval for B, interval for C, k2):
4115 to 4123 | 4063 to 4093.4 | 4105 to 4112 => 20.9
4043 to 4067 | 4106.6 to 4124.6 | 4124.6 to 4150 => 20.9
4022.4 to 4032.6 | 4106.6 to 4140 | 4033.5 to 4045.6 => 20.4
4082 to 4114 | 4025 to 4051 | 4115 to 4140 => 19.7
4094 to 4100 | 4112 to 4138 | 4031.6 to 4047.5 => 19.2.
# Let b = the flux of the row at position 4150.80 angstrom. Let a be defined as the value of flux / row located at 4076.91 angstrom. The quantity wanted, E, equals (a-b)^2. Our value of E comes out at 0.4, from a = 10.61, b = 11.26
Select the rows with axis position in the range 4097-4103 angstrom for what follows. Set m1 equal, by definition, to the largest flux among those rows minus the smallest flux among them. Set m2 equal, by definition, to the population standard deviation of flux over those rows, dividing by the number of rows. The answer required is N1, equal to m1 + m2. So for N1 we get 1.53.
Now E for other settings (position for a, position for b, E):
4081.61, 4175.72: 0.2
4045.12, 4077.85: 0.3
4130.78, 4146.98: 0.1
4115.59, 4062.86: 0.6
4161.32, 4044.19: 2.7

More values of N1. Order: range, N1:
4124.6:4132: 0.32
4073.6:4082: 0.61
